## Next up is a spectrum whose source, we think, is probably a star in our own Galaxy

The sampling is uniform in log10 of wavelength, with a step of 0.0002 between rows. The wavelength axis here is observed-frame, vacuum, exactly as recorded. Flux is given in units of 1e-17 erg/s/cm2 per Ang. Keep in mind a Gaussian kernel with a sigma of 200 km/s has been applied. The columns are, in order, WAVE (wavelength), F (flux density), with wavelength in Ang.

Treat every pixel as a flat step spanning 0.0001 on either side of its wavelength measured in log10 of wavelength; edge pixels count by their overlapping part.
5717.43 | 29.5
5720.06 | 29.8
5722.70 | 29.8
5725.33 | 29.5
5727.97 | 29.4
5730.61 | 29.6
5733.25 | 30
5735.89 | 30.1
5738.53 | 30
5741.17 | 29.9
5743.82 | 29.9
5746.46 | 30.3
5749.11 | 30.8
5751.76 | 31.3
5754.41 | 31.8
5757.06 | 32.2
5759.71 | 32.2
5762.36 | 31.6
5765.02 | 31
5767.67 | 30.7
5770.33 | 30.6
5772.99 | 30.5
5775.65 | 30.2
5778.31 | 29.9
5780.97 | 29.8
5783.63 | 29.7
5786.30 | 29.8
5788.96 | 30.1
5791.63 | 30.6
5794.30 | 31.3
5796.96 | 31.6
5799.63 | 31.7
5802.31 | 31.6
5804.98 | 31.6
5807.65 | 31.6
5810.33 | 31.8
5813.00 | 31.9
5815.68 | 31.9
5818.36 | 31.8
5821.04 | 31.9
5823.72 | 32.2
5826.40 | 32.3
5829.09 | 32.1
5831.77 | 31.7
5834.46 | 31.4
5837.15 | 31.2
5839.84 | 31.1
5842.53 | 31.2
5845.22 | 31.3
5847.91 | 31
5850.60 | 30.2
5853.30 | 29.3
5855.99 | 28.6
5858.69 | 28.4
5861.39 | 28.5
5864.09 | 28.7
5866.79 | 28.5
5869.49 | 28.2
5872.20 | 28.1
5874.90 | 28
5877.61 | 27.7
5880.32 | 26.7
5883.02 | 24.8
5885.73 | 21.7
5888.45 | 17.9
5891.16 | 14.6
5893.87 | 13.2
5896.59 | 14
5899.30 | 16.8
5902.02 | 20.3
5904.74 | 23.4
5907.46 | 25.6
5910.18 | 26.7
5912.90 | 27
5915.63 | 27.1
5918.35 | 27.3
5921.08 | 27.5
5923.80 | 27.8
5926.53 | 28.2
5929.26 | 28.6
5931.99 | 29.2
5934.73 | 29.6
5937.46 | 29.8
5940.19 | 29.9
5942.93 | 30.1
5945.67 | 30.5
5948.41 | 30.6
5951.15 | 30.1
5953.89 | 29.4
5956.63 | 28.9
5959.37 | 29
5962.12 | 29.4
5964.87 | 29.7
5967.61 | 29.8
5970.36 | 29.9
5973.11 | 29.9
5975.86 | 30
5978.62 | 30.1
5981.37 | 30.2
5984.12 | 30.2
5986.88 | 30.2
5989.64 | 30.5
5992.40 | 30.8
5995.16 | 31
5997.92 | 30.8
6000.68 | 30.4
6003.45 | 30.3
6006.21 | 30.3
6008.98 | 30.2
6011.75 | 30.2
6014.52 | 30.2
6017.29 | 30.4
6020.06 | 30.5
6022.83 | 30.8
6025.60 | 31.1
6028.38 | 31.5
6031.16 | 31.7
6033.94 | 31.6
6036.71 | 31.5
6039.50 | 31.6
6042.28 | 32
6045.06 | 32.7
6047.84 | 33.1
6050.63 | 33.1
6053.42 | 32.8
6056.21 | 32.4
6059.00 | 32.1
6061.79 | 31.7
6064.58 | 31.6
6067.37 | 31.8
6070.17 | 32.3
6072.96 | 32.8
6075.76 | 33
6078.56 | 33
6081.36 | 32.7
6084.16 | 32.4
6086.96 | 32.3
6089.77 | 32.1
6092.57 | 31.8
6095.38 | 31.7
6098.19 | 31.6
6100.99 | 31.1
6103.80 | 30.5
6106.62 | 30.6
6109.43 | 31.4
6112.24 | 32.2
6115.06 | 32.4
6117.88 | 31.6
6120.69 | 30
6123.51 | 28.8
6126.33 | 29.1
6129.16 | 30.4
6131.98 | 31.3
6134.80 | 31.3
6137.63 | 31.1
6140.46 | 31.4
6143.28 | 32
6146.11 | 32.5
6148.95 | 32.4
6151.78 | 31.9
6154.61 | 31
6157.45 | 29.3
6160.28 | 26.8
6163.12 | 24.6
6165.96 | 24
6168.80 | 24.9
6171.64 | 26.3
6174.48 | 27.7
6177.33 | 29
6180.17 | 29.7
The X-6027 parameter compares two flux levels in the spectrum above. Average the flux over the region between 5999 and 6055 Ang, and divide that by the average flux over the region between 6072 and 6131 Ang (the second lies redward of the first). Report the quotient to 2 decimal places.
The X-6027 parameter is 0.99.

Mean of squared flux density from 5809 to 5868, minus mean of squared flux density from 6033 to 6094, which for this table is -94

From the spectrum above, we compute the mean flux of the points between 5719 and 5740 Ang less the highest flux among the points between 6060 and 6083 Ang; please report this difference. -3.2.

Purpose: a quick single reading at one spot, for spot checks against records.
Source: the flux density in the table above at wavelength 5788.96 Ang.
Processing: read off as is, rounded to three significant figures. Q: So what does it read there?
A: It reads 30.1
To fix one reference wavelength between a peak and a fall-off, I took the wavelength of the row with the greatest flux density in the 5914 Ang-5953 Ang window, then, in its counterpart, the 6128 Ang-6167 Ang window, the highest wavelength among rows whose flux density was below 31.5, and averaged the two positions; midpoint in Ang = 6057.2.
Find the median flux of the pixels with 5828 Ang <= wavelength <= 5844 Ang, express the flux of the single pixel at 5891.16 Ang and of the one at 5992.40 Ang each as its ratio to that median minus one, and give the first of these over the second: 33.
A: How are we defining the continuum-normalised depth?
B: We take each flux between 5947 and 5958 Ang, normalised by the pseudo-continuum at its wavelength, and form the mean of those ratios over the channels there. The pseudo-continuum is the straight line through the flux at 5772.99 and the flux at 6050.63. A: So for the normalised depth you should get 0.92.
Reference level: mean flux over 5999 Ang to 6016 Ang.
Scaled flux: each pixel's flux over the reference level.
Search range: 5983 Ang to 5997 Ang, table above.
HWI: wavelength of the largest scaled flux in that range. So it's 5995.16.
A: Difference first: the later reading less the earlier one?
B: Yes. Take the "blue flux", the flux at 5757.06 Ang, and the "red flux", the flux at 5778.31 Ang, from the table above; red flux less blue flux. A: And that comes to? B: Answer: -2.3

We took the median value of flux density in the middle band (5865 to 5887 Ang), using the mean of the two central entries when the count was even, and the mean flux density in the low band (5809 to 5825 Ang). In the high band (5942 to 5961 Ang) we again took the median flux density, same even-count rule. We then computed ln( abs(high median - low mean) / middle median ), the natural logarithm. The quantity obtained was -2.7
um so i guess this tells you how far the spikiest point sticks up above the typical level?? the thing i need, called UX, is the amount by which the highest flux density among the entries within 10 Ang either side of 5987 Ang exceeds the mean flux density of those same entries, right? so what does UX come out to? 0.57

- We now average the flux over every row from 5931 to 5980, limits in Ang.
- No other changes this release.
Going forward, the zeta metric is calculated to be 29.8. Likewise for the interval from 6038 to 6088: 32.4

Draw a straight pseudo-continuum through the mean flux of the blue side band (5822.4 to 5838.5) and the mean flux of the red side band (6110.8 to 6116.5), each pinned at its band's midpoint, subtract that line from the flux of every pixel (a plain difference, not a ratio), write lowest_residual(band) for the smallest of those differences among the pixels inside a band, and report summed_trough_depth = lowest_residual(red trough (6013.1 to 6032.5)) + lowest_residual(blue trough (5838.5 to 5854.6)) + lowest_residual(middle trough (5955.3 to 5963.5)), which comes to -7.6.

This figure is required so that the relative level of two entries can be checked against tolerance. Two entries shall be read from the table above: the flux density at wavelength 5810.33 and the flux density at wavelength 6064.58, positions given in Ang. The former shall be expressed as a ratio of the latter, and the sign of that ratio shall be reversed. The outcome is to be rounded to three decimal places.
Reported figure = -1.006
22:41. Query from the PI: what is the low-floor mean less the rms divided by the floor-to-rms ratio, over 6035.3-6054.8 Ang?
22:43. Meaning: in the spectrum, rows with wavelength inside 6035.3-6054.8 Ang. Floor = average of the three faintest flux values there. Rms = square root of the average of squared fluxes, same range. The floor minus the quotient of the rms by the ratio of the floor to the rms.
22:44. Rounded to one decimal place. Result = -1.4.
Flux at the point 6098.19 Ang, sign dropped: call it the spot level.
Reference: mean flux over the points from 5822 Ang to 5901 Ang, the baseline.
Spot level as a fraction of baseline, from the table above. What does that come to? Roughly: 1.18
